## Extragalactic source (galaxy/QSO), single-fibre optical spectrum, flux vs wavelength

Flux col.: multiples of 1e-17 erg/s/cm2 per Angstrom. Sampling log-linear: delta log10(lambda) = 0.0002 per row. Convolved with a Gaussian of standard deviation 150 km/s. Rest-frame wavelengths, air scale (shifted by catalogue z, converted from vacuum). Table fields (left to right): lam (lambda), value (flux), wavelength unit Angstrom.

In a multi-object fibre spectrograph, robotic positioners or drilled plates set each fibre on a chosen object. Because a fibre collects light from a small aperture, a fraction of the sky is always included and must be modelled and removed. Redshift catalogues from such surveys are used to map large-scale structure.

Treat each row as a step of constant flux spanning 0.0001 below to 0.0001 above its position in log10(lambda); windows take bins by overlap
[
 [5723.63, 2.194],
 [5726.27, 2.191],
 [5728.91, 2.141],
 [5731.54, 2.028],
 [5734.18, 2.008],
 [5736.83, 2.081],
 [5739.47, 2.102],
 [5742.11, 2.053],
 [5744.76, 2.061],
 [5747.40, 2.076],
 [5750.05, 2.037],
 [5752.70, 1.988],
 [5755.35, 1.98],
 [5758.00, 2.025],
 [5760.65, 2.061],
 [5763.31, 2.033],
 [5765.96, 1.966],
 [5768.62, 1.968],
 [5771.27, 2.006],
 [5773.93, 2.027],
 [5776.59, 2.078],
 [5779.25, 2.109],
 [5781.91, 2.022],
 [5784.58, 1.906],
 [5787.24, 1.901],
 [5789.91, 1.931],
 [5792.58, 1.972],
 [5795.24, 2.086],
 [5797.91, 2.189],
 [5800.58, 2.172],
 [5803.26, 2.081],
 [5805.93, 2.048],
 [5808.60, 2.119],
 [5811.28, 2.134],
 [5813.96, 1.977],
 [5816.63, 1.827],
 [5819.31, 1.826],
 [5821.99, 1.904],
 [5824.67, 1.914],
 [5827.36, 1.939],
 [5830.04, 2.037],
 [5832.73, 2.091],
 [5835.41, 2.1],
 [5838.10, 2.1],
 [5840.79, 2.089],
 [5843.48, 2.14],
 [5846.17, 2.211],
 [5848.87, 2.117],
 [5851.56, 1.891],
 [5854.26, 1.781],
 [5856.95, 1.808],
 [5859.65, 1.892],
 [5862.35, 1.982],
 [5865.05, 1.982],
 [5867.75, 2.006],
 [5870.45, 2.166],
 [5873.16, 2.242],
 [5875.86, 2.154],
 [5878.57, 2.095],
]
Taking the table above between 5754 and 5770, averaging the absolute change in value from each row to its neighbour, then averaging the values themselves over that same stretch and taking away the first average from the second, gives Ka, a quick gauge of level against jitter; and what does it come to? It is 1.97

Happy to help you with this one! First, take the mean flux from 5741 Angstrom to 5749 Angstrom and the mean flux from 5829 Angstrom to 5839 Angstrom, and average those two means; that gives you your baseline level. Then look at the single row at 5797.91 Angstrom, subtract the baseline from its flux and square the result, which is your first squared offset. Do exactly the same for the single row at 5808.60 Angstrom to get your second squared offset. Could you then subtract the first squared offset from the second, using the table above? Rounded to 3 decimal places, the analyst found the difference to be -0.011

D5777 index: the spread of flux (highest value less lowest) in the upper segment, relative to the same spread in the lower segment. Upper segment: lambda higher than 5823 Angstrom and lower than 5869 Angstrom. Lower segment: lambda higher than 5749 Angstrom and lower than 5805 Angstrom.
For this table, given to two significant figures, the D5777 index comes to 1.5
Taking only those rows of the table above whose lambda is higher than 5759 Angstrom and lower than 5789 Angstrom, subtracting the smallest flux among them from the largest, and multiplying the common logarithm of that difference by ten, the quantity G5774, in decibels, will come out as -6.8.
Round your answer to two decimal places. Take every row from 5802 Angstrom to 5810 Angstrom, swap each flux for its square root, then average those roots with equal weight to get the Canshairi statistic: 1.44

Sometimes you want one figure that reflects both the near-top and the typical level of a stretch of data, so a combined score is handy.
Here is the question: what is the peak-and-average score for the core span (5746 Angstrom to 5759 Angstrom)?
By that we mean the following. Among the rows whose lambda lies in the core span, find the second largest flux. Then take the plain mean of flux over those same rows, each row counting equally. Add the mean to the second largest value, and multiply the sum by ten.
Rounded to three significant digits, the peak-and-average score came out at 40.6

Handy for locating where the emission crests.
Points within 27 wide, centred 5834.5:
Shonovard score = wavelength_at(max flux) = 5846.17 Angstrom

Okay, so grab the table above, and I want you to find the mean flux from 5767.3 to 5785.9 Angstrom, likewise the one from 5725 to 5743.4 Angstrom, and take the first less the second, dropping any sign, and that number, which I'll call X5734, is 0.070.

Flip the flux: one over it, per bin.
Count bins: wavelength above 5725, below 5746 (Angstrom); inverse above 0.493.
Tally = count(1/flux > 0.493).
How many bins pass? 2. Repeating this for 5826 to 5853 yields 2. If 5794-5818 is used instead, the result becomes 2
